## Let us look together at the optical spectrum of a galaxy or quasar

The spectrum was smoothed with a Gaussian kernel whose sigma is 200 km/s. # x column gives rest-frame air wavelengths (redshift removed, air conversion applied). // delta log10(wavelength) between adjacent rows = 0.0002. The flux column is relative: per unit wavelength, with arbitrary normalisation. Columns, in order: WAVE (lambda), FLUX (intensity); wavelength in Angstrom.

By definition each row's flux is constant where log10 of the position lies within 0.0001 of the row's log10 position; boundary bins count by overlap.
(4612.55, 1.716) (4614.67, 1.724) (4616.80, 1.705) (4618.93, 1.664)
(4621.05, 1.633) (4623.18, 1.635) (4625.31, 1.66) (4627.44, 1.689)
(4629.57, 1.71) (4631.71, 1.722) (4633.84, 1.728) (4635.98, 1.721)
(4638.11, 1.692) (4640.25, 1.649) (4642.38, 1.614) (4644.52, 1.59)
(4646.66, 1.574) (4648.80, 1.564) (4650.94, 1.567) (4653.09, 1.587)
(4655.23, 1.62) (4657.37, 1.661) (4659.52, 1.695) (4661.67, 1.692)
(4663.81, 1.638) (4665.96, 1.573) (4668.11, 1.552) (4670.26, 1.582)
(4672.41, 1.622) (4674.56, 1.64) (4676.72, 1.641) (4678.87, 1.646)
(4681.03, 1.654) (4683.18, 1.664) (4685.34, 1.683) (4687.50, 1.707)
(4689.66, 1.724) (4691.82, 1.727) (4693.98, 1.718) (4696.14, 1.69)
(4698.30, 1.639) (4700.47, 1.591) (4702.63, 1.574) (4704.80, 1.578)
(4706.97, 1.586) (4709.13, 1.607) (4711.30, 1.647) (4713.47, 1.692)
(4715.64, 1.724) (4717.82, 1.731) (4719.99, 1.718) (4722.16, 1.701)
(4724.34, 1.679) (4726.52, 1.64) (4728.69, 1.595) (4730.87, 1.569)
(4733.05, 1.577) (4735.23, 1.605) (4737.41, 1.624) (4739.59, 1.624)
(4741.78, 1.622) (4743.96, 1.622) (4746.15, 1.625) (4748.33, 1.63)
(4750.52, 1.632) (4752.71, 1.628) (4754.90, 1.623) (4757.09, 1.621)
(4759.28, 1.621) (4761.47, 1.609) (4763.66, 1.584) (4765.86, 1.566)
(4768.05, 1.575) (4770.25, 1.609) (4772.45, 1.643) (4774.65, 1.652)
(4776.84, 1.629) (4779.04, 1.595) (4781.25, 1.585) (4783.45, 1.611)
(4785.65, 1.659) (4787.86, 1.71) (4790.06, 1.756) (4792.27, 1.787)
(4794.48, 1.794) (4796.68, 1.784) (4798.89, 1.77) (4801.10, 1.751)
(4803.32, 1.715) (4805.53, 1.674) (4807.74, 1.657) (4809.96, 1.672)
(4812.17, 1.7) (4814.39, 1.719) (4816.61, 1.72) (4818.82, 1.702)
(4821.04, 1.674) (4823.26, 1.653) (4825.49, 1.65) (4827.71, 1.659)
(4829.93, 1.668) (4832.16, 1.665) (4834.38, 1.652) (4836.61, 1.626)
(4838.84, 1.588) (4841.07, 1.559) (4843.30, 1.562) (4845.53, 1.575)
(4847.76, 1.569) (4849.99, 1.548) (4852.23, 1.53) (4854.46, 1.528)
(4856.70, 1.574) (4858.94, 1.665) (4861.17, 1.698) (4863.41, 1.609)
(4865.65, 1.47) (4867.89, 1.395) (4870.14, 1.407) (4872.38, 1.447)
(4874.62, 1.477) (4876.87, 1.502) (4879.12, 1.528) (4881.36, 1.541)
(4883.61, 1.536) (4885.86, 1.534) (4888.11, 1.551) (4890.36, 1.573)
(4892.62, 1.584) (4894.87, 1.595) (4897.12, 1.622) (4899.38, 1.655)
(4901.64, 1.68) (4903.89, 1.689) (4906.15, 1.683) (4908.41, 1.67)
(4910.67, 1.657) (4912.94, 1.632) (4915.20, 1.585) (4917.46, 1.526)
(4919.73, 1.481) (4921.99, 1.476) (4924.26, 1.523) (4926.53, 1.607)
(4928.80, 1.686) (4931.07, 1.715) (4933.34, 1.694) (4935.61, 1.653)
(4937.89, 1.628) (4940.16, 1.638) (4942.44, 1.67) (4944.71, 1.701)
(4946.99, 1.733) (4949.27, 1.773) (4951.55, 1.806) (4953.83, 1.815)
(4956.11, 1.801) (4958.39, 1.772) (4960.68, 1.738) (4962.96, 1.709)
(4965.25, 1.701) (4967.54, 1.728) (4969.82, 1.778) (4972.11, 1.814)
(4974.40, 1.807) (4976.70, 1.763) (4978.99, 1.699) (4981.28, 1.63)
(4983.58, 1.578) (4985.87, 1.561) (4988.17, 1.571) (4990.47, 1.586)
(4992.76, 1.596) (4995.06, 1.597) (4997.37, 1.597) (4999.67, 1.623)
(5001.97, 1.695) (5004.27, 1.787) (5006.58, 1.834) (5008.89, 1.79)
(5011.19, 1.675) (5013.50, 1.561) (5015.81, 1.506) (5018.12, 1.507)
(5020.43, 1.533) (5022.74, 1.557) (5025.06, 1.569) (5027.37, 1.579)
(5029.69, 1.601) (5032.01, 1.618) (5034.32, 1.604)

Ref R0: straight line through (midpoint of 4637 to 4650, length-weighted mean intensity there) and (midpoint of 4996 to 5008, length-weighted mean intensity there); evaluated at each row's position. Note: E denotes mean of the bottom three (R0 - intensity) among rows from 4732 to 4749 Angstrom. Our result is 0.01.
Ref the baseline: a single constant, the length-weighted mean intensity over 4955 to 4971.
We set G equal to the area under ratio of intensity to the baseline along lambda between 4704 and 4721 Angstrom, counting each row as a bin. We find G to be 16.2 Angstrom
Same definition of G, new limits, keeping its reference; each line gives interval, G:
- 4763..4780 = 15.6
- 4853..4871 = 15.9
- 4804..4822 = 17.4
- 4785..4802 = 17.1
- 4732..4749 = 15.7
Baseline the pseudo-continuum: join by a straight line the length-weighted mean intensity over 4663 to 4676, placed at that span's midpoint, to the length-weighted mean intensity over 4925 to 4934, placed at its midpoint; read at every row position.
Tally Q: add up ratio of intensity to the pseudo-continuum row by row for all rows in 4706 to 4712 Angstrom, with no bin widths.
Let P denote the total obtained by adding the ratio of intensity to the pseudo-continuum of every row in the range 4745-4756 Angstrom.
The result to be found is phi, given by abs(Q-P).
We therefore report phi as 2.0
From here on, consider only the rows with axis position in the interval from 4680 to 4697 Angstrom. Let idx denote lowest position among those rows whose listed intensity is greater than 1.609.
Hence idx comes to 4681.03 Angstrom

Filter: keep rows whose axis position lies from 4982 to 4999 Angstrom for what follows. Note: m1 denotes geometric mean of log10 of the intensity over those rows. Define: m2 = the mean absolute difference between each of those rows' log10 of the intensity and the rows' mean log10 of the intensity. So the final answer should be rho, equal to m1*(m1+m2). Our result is 0.040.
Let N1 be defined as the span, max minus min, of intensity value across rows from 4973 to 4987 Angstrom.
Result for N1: 0.25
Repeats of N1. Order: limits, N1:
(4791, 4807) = 0.12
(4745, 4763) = 0.02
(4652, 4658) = 0.07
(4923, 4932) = 0.19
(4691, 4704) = 0.15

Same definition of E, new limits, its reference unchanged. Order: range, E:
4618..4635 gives -0.11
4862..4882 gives 0.11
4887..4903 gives 0.03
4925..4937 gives -0.01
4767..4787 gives 0.00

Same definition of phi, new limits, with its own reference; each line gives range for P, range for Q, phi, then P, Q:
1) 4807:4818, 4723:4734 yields 0.2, 5.2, 5.0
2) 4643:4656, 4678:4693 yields 1.4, 6.0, 7.4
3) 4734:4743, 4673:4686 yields 2.2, 4.0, 6.2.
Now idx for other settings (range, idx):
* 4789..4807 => 4790.06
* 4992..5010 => 4999.67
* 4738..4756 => 4739.59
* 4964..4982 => 4965.25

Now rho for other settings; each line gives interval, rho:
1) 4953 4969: 0.061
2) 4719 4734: 0.049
